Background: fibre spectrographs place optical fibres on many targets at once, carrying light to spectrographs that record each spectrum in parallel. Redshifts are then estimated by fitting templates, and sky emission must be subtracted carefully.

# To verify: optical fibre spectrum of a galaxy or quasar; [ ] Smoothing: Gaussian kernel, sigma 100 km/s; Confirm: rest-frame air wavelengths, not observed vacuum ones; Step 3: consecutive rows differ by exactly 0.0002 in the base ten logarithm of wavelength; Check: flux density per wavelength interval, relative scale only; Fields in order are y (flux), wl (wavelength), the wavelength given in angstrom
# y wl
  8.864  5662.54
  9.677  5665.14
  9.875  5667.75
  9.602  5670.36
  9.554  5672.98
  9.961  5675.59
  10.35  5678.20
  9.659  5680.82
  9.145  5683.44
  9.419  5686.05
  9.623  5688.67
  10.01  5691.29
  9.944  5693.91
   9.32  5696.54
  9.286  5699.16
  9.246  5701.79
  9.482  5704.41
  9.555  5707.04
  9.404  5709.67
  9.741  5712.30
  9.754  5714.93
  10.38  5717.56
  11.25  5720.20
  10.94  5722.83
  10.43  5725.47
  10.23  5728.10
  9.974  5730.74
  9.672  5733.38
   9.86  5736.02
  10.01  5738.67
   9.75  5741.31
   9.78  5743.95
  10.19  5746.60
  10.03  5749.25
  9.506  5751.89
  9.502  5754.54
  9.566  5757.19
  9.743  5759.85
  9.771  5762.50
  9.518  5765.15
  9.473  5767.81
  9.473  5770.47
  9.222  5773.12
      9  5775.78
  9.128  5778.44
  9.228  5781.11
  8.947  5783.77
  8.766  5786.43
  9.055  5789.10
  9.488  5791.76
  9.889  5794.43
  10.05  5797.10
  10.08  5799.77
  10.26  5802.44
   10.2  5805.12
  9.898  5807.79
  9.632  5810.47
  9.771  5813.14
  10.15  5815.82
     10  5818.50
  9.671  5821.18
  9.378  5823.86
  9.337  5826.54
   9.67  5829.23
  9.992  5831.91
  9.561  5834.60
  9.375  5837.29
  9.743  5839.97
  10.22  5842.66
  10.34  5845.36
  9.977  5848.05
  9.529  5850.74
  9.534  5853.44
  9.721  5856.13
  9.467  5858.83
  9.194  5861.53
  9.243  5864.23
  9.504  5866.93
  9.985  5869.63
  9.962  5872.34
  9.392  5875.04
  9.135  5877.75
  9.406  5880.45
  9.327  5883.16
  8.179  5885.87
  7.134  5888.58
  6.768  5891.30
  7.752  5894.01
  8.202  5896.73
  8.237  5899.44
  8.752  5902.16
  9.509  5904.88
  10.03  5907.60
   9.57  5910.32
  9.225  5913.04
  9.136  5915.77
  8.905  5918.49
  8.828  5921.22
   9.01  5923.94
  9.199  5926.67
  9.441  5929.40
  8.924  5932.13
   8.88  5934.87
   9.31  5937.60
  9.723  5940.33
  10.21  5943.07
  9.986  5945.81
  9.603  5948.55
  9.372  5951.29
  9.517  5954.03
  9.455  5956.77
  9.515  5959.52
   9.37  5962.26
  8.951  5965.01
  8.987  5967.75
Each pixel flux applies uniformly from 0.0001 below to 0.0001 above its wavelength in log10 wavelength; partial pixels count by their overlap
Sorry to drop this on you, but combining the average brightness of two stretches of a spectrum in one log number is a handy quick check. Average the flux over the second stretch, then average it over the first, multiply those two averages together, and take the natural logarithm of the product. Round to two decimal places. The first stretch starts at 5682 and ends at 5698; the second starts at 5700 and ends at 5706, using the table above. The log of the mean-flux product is 4.50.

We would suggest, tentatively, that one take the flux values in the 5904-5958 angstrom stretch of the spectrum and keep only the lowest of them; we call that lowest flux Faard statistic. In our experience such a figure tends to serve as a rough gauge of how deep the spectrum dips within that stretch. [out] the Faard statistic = 8.828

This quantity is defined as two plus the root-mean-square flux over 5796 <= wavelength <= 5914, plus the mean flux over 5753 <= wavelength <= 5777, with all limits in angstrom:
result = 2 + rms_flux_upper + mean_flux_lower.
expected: 20.9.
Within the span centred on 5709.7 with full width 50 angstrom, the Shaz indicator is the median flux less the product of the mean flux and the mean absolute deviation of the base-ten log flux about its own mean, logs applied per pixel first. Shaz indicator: 9.55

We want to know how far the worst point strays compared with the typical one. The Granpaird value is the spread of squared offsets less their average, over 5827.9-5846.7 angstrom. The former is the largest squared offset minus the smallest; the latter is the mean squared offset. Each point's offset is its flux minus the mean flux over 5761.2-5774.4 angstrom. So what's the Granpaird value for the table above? 0.48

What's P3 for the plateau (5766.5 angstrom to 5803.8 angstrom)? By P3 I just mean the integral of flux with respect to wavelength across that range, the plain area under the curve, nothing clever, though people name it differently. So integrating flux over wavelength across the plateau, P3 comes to 352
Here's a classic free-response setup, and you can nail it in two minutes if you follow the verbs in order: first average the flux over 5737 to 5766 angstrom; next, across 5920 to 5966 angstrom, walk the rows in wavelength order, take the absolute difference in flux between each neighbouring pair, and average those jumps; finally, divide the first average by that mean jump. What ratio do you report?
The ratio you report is 37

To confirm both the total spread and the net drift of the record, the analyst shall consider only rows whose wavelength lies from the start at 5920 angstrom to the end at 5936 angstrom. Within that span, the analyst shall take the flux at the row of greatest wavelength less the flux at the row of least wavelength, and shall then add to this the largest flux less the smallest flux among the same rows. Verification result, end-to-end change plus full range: 0.7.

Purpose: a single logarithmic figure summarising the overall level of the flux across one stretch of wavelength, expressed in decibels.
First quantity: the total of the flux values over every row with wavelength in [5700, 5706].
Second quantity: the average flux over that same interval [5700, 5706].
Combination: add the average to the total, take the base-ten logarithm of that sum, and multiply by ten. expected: 14.5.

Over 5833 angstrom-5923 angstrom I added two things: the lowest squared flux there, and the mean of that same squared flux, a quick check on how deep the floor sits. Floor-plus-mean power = 131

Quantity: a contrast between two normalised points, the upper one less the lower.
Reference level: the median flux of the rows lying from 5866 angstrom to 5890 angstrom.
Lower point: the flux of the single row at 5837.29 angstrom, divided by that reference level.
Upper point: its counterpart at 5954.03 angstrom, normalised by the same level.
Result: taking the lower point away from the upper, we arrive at 0.02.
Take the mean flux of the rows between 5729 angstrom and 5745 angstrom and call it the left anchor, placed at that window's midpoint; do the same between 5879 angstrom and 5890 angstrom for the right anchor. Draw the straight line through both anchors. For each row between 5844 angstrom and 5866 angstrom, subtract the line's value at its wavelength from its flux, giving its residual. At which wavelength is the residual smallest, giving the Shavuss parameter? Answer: 5861.53 angstrom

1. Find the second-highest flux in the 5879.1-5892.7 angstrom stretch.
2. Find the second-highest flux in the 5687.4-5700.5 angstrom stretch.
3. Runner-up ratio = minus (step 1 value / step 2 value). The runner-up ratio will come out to -0.94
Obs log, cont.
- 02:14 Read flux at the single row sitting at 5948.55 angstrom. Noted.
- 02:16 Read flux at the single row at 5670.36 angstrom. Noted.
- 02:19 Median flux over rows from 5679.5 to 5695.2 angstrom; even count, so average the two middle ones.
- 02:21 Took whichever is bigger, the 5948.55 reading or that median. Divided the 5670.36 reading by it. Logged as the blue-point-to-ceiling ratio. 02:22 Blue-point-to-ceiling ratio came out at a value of 1.00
